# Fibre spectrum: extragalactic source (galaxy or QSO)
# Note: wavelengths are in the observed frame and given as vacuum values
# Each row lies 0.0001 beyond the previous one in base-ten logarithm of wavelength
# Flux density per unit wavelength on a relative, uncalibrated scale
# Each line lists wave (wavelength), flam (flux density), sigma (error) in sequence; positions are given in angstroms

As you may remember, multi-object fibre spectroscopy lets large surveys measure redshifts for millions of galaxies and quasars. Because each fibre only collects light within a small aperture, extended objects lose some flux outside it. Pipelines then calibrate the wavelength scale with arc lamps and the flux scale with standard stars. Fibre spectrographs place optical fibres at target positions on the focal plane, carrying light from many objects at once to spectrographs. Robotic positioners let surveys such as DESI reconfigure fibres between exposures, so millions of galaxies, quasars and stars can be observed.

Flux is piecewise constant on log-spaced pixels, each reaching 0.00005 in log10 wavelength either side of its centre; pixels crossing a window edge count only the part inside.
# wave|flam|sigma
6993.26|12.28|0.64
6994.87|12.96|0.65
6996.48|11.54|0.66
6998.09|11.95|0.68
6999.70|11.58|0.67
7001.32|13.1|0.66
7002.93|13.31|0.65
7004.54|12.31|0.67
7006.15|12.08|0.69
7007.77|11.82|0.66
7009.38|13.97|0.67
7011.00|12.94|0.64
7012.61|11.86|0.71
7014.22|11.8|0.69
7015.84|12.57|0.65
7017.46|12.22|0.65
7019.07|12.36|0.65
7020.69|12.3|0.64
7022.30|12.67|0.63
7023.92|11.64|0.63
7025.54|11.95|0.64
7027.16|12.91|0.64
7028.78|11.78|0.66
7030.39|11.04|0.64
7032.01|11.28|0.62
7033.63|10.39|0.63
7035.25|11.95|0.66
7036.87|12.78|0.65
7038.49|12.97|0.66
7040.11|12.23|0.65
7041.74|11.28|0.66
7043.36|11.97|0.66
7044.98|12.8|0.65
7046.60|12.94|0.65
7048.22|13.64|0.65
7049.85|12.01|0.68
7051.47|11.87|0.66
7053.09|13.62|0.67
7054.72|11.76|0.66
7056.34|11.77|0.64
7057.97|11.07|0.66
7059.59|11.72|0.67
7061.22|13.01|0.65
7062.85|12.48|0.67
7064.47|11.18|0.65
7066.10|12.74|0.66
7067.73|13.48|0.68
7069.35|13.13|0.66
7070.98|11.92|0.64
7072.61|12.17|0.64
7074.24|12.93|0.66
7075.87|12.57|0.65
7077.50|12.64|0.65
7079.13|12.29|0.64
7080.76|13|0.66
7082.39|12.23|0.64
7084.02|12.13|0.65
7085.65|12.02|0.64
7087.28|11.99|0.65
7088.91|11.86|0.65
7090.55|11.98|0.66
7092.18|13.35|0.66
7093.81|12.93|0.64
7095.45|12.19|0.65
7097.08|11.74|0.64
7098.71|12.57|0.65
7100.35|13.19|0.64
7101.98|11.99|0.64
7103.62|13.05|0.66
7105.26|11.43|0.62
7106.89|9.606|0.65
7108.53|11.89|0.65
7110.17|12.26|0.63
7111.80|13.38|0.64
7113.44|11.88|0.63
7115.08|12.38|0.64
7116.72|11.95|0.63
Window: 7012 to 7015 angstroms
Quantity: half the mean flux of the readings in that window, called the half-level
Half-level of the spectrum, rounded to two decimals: 5.92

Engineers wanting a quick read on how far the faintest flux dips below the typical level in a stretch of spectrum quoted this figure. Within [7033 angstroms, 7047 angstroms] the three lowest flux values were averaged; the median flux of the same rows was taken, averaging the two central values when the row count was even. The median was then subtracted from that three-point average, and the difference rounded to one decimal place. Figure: -1.0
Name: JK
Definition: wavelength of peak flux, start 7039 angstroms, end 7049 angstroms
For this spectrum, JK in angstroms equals 7048.22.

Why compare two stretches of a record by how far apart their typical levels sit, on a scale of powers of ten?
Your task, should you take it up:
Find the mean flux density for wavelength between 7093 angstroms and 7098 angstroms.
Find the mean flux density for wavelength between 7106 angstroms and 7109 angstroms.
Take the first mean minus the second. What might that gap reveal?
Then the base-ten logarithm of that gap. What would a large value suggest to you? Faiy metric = 0.2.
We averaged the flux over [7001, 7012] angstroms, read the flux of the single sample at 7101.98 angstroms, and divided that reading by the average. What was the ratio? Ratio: 0.94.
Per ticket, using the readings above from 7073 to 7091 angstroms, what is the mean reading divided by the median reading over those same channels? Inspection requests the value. 1.008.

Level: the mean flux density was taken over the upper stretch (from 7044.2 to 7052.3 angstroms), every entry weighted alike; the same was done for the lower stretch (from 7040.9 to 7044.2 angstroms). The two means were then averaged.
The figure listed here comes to 12.1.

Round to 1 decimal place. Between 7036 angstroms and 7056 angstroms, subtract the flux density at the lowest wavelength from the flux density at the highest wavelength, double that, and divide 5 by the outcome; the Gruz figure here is -2.5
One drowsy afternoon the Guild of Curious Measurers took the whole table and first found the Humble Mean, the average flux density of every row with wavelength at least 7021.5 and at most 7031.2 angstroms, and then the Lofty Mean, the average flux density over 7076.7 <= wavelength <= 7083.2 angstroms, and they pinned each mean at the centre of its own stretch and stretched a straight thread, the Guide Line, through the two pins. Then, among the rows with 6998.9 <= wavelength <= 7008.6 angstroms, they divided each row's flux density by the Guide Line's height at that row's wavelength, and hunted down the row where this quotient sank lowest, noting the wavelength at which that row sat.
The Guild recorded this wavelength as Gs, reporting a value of 6999.70 angstroms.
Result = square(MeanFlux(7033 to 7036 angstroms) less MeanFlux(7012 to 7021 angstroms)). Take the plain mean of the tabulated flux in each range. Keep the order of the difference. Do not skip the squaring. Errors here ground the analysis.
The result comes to 1.0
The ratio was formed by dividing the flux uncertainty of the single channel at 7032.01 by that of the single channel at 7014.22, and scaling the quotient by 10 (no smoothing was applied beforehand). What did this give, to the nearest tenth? 9.0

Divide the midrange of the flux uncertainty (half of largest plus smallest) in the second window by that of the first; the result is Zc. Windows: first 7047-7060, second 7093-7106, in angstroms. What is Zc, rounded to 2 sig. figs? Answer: 0.97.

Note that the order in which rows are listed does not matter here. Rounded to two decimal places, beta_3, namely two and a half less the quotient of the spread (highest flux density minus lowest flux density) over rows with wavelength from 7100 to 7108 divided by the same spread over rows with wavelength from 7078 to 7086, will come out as -1.16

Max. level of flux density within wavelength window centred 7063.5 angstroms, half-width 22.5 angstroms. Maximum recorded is 13.64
